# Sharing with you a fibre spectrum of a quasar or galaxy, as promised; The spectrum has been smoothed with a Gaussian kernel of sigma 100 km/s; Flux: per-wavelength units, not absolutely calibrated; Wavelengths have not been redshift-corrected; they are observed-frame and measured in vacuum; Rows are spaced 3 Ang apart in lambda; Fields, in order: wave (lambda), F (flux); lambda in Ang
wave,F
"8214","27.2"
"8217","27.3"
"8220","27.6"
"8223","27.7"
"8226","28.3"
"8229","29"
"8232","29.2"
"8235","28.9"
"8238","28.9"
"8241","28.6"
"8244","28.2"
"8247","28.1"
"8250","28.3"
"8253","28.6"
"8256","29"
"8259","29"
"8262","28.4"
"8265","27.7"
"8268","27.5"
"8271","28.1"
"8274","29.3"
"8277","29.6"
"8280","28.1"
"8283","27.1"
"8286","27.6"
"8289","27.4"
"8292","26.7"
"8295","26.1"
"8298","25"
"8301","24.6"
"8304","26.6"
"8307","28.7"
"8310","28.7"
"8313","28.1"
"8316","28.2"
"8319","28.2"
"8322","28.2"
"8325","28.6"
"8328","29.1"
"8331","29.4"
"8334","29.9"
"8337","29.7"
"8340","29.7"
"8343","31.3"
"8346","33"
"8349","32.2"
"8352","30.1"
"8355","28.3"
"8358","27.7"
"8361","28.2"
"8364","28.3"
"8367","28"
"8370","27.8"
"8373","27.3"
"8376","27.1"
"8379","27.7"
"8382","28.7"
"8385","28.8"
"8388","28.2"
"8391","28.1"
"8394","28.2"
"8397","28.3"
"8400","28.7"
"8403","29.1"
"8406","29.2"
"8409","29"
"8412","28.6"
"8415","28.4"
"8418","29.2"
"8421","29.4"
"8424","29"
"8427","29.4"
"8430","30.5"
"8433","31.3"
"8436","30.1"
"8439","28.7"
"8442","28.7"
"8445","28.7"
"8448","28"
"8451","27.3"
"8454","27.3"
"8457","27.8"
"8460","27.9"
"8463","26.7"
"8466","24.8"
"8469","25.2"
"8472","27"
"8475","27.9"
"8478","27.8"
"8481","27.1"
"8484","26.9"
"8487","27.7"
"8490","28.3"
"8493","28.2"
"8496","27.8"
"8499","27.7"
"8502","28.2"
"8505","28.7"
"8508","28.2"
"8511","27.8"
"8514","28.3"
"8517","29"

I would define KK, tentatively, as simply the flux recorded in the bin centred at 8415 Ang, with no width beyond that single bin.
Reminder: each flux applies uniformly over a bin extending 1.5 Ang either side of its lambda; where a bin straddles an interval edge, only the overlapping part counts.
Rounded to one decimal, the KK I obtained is 28.4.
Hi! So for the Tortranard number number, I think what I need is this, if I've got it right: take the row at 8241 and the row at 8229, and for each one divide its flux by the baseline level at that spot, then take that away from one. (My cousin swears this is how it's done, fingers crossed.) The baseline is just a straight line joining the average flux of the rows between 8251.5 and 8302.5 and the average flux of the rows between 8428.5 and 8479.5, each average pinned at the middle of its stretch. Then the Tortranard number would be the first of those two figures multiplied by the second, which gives 0.0020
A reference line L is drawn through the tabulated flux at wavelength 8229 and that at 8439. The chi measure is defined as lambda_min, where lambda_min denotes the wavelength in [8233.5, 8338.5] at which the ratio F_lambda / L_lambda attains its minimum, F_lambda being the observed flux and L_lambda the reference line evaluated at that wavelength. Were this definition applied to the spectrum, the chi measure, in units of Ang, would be 8301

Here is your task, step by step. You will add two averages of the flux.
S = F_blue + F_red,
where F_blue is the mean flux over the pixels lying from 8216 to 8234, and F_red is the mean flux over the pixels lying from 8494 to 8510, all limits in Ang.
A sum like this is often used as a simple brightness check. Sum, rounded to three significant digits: 56.3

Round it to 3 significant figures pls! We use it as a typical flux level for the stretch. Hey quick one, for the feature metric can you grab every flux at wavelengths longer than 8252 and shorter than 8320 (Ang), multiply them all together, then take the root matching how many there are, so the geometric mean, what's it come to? 27.7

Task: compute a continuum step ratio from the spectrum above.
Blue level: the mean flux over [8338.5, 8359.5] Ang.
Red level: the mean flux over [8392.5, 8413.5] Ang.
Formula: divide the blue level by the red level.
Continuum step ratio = 1.06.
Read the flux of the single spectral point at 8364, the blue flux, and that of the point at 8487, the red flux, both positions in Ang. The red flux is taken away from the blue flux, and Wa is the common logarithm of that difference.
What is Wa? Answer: -0.2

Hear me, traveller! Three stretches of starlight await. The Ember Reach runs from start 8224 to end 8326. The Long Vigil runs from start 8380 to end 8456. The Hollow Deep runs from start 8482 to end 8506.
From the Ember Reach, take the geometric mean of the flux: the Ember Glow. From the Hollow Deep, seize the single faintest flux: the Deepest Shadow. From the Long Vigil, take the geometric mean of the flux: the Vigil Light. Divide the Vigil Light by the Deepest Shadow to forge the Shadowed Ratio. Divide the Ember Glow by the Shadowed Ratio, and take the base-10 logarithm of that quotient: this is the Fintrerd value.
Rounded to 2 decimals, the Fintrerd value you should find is 1.42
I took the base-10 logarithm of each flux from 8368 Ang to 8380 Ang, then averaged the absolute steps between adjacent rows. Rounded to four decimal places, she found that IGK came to 0.0069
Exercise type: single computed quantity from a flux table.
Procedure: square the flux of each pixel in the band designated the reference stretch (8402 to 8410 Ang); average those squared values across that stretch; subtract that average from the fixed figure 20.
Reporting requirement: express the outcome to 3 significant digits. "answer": -827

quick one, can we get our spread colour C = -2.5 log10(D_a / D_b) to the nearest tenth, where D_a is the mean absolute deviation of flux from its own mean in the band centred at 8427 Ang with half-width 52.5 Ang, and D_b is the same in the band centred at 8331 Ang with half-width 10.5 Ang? -0.6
